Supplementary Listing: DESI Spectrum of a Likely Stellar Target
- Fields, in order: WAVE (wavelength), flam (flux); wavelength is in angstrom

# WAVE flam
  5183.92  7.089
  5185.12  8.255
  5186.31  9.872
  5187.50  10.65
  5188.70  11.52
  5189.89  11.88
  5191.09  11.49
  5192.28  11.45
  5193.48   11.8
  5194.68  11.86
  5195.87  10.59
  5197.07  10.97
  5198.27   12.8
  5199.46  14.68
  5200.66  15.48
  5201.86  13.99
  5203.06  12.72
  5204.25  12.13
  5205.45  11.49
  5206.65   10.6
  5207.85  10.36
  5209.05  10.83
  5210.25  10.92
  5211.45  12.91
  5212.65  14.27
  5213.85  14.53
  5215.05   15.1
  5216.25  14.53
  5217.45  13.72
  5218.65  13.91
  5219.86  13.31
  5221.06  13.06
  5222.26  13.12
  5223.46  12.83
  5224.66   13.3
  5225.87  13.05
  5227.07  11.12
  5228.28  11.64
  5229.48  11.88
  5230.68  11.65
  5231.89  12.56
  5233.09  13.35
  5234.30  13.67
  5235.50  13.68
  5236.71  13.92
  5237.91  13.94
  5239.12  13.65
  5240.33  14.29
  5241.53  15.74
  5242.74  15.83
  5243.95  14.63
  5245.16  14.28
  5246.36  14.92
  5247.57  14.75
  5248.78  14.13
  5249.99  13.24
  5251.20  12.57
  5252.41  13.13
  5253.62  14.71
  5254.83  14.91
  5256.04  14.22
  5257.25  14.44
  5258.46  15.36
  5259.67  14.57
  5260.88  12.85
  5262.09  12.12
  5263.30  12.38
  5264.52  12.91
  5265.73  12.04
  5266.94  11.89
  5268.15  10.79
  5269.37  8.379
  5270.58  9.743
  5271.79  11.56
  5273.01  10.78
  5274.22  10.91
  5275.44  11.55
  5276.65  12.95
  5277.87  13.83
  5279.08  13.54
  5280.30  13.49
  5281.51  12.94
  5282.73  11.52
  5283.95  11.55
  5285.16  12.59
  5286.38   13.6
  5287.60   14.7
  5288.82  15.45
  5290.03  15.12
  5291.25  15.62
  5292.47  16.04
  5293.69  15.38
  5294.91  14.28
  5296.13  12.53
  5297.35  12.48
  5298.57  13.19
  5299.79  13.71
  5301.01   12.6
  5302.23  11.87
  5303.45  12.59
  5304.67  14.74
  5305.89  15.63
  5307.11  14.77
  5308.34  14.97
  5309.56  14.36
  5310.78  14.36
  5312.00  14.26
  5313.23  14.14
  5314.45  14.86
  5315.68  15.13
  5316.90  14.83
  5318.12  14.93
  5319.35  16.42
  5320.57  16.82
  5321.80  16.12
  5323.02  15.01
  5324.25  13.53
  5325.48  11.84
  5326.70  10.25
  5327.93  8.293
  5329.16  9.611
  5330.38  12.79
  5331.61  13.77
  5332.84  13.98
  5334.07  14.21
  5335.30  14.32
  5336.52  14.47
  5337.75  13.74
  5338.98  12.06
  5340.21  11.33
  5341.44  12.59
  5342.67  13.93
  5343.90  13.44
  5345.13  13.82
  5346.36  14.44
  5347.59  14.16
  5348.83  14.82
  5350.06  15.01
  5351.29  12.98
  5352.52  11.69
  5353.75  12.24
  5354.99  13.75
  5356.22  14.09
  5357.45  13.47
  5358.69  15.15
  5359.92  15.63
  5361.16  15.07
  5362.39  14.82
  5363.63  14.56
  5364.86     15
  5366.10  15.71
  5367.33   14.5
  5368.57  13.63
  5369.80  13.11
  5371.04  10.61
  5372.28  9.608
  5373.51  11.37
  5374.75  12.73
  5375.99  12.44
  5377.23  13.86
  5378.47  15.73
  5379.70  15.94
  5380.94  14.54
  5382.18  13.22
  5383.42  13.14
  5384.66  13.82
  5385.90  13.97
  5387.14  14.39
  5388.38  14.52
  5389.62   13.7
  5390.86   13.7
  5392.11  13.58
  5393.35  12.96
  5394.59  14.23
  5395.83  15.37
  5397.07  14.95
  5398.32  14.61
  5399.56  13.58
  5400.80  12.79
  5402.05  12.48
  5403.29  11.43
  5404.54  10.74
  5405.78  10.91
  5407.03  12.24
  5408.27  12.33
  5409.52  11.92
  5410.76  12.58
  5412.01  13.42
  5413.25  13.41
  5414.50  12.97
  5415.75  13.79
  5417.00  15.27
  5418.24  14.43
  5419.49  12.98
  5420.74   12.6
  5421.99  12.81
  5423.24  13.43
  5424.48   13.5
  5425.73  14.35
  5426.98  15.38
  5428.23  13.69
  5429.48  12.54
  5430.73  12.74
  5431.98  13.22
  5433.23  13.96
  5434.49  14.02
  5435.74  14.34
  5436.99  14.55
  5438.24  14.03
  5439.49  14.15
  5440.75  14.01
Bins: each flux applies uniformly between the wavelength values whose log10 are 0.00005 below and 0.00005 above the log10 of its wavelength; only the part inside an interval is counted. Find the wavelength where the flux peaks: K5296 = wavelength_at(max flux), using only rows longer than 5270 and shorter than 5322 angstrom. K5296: 5320.57 angstrom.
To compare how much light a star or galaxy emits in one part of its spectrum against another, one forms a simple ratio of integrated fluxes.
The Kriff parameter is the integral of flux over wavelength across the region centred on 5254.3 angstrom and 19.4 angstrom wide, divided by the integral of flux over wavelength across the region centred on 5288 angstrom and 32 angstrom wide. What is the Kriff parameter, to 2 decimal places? 0.64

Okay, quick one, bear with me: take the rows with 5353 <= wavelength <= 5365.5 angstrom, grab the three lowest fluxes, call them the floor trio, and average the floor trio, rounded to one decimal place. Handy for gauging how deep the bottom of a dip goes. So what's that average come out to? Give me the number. 13.2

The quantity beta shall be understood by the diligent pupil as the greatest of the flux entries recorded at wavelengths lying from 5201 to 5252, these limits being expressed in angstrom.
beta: 15.83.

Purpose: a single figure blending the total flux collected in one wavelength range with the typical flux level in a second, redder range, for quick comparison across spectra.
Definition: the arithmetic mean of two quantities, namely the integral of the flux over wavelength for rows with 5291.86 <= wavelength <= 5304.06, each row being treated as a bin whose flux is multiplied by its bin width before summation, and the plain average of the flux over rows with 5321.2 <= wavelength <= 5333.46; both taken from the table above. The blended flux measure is 88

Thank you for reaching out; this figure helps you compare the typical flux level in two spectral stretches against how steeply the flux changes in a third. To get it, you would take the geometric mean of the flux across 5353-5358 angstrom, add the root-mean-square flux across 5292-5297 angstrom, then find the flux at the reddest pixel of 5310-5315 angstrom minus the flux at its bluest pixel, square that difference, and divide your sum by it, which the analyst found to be 112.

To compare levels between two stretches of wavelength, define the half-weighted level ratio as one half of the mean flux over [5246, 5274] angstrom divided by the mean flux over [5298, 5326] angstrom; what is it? 0.45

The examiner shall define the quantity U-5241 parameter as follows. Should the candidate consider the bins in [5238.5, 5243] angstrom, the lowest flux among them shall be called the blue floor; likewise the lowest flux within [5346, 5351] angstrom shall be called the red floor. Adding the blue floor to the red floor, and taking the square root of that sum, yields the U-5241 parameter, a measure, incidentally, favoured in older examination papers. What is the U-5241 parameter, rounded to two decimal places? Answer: 5.27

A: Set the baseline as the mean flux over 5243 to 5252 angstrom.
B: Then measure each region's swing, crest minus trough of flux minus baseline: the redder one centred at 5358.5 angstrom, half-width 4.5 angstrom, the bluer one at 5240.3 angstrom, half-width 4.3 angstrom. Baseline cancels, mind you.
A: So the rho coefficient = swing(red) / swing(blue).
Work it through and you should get 1.0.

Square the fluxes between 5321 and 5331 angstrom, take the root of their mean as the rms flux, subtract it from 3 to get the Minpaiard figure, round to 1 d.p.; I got -9.4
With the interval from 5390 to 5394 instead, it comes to -10.4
